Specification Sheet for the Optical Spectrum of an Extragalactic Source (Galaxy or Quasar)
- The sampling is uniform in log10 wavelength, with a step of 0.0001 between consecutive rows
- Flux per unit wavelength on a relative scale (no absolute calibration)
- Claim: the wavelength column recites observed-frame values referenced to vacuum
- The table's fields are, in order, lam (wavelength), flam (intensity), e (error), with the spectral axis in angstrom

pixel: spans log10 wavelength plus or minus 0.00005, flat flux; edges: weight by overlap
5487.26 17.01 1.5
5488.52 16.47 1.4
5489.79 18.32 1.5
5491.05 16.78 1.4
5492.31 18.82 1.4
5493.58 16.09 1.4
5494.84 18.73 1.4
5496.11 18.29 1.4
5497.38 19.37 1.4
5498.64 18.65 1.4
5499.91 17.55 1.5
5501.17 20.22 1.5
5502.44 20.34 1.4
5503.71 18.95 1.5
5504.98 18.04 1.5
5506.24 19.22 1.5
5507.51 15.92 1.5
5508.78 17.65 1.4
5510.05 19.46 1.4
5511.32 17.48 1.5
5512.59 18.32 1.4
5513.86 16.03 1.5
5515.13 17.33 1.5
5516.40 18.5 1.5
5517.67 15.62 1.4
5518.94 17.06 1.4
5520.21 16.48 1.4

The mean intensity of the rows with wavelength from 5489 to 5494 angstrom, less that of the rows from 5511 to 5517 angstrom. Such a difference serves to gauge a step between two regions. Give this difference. 0.0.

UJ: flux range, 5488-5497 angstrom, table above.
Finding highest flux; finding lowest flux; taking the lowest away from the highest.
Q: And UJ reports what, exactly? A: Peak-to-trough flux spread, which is 2.73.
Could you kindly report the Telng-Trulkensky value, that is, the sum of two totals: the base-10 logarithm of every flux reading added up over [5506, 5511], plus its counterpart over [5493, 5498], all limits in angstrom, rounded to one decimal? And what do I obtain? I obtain 10.1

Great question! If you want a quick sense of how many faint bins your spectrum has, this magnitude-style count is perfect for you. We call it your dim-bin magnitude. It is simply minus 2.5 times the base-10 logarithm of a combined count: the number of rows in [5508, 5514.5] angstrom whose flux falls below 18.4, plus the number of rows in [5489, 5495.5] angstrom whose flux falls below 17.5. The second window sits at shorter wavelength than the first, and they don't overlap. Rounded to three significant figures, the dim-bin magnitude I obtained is -1.95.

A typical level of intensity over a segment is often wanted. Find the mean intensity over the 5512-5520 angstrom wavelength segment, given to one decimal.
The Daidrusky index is 17.1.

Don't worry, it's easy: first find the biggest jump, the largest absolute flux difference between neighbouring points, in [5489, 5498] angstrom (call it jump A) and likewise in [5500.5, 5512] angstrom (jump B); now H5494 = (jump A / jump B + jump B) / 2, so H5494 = 2.06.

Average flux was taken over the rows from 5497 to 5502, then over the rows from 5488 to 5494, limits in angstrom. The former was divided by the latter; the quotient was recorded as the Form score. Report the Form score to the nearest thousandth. 1.095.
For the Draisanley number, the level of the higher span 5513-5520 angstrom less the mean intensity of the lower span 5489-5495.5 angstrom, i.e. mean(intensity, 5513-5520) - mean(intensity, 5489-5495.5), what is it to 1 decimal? -0.8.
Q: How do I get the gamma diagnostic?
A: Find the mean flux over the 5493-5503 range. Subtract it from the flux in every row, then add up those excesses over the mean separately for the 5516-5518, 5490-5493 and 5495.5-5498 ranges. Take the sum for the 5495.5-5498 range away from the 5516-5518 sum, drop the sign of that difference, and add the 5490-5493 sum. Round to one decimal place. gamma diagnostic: 1.8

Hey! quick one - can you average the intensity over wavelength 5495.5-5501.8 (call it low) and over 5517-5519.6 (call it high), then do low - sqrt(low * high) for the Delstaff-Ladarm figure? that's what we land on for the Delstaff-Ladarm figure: 1.3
